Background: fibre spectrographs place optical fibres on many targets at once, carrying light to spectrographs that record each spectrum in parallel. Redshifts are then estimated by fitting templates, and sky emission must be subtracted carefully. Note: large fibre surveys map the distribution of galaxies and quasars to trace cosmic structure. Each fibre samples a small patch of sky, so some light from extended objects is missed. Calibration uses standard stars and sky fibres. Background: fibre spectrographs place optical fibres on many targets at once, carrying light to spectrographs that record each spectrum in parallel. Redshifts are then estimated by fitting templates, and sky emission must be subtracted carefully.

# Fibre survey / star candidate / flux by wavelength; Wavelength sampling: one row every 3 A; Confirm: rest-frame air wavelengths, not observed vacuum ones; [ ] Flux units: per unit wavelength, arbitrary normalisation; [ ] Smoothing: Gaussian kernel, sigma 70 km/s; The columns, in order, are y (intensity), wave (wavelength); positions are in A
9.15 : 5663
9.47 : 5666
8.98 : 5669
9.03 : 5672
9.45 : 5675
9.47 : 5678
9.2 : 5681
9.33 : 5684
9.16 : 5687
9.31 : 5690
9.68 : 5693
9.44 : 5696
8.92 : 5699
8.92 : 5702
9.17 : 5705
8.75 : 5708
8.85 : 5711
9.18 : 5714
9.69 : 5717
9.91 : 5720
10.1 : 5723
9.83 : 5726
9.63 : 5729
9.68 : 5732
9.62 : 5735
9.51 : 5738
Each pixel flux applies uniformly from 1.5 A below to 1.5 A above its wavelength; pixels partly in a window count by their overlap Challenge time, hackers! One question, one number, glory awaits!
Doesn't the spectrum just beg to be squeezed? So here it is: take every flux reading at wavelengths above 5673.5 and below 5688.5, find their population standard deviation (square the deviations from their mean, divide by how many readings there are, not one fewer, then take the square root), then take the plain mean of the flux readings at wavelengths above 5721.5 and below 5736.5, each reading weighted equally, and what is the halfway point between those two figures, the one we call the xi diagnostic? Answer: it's 4.95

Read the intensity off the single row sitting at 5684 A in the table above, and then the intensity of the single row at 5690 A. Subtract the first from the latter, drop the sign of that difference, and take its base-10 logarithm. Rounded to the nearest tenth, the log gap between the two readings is -1.7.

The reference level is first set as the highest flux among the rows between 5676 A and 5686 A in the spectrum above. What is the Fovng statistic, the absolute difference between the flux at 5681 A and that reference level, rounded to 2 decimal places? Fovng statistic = 0.27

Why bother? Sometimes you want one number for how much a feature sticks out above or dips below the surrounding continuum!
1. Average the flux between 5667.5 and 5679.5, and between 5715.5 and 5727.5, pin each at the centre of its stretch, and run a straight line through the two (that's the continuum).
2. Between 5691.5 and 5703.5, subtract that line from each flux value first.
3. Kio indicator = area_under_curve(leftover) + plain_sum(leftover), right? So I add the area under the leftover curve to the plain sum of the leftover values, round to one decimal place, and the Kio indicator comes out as -5.1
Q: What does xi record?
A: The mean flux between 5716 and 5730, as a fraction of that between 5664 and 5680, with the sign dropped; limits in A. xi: 1.06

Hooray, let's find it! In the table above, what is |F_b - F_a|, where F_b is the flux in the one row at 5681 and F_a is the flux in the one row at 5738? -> 0.31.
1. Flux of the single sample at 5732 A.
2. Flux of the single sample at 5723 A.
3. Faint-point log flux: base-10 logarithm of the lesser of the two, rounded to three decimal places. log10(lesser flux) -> 0.986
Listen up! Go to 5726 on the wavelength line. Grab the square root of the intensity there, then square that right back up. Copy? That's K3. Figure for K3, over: 9.8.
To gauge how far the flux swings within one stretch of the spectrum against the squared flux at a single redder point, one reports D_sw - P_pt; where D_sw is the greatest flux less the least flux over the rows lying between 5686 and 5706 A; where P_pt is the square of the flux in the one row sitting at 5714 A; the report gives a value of -84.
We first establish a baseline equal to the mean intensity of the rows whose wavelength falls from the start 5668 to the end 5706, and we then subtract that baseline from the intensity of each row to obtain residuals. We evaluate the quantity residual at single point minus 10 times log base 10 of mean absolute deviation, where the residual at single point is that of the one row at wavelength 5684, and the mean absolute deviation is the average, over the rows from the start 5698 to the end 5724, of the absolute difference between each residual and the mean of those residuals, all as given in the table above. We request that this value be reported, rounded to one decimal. 3.9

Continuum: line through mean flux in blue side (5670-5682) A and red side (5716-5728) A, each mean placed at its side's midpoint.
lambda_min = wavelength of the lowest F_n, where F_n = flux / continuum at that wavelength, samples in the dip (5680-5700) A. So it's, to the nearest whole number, 5699 A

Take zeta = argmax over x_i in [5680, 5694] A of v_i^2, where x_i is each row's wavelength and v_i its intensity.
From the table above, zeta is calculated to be 5693 A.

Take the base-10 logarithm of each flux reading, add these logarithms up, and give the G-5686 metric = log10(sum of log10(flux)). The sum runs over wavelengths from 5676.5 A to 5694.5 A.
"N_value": 0.765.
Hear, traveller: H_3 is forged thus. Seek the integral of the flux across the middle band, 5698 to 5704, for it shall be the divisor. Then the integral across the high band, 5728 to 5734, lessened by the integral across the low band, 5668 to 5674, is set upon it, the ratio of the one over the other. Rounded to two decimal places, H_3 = 0.07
